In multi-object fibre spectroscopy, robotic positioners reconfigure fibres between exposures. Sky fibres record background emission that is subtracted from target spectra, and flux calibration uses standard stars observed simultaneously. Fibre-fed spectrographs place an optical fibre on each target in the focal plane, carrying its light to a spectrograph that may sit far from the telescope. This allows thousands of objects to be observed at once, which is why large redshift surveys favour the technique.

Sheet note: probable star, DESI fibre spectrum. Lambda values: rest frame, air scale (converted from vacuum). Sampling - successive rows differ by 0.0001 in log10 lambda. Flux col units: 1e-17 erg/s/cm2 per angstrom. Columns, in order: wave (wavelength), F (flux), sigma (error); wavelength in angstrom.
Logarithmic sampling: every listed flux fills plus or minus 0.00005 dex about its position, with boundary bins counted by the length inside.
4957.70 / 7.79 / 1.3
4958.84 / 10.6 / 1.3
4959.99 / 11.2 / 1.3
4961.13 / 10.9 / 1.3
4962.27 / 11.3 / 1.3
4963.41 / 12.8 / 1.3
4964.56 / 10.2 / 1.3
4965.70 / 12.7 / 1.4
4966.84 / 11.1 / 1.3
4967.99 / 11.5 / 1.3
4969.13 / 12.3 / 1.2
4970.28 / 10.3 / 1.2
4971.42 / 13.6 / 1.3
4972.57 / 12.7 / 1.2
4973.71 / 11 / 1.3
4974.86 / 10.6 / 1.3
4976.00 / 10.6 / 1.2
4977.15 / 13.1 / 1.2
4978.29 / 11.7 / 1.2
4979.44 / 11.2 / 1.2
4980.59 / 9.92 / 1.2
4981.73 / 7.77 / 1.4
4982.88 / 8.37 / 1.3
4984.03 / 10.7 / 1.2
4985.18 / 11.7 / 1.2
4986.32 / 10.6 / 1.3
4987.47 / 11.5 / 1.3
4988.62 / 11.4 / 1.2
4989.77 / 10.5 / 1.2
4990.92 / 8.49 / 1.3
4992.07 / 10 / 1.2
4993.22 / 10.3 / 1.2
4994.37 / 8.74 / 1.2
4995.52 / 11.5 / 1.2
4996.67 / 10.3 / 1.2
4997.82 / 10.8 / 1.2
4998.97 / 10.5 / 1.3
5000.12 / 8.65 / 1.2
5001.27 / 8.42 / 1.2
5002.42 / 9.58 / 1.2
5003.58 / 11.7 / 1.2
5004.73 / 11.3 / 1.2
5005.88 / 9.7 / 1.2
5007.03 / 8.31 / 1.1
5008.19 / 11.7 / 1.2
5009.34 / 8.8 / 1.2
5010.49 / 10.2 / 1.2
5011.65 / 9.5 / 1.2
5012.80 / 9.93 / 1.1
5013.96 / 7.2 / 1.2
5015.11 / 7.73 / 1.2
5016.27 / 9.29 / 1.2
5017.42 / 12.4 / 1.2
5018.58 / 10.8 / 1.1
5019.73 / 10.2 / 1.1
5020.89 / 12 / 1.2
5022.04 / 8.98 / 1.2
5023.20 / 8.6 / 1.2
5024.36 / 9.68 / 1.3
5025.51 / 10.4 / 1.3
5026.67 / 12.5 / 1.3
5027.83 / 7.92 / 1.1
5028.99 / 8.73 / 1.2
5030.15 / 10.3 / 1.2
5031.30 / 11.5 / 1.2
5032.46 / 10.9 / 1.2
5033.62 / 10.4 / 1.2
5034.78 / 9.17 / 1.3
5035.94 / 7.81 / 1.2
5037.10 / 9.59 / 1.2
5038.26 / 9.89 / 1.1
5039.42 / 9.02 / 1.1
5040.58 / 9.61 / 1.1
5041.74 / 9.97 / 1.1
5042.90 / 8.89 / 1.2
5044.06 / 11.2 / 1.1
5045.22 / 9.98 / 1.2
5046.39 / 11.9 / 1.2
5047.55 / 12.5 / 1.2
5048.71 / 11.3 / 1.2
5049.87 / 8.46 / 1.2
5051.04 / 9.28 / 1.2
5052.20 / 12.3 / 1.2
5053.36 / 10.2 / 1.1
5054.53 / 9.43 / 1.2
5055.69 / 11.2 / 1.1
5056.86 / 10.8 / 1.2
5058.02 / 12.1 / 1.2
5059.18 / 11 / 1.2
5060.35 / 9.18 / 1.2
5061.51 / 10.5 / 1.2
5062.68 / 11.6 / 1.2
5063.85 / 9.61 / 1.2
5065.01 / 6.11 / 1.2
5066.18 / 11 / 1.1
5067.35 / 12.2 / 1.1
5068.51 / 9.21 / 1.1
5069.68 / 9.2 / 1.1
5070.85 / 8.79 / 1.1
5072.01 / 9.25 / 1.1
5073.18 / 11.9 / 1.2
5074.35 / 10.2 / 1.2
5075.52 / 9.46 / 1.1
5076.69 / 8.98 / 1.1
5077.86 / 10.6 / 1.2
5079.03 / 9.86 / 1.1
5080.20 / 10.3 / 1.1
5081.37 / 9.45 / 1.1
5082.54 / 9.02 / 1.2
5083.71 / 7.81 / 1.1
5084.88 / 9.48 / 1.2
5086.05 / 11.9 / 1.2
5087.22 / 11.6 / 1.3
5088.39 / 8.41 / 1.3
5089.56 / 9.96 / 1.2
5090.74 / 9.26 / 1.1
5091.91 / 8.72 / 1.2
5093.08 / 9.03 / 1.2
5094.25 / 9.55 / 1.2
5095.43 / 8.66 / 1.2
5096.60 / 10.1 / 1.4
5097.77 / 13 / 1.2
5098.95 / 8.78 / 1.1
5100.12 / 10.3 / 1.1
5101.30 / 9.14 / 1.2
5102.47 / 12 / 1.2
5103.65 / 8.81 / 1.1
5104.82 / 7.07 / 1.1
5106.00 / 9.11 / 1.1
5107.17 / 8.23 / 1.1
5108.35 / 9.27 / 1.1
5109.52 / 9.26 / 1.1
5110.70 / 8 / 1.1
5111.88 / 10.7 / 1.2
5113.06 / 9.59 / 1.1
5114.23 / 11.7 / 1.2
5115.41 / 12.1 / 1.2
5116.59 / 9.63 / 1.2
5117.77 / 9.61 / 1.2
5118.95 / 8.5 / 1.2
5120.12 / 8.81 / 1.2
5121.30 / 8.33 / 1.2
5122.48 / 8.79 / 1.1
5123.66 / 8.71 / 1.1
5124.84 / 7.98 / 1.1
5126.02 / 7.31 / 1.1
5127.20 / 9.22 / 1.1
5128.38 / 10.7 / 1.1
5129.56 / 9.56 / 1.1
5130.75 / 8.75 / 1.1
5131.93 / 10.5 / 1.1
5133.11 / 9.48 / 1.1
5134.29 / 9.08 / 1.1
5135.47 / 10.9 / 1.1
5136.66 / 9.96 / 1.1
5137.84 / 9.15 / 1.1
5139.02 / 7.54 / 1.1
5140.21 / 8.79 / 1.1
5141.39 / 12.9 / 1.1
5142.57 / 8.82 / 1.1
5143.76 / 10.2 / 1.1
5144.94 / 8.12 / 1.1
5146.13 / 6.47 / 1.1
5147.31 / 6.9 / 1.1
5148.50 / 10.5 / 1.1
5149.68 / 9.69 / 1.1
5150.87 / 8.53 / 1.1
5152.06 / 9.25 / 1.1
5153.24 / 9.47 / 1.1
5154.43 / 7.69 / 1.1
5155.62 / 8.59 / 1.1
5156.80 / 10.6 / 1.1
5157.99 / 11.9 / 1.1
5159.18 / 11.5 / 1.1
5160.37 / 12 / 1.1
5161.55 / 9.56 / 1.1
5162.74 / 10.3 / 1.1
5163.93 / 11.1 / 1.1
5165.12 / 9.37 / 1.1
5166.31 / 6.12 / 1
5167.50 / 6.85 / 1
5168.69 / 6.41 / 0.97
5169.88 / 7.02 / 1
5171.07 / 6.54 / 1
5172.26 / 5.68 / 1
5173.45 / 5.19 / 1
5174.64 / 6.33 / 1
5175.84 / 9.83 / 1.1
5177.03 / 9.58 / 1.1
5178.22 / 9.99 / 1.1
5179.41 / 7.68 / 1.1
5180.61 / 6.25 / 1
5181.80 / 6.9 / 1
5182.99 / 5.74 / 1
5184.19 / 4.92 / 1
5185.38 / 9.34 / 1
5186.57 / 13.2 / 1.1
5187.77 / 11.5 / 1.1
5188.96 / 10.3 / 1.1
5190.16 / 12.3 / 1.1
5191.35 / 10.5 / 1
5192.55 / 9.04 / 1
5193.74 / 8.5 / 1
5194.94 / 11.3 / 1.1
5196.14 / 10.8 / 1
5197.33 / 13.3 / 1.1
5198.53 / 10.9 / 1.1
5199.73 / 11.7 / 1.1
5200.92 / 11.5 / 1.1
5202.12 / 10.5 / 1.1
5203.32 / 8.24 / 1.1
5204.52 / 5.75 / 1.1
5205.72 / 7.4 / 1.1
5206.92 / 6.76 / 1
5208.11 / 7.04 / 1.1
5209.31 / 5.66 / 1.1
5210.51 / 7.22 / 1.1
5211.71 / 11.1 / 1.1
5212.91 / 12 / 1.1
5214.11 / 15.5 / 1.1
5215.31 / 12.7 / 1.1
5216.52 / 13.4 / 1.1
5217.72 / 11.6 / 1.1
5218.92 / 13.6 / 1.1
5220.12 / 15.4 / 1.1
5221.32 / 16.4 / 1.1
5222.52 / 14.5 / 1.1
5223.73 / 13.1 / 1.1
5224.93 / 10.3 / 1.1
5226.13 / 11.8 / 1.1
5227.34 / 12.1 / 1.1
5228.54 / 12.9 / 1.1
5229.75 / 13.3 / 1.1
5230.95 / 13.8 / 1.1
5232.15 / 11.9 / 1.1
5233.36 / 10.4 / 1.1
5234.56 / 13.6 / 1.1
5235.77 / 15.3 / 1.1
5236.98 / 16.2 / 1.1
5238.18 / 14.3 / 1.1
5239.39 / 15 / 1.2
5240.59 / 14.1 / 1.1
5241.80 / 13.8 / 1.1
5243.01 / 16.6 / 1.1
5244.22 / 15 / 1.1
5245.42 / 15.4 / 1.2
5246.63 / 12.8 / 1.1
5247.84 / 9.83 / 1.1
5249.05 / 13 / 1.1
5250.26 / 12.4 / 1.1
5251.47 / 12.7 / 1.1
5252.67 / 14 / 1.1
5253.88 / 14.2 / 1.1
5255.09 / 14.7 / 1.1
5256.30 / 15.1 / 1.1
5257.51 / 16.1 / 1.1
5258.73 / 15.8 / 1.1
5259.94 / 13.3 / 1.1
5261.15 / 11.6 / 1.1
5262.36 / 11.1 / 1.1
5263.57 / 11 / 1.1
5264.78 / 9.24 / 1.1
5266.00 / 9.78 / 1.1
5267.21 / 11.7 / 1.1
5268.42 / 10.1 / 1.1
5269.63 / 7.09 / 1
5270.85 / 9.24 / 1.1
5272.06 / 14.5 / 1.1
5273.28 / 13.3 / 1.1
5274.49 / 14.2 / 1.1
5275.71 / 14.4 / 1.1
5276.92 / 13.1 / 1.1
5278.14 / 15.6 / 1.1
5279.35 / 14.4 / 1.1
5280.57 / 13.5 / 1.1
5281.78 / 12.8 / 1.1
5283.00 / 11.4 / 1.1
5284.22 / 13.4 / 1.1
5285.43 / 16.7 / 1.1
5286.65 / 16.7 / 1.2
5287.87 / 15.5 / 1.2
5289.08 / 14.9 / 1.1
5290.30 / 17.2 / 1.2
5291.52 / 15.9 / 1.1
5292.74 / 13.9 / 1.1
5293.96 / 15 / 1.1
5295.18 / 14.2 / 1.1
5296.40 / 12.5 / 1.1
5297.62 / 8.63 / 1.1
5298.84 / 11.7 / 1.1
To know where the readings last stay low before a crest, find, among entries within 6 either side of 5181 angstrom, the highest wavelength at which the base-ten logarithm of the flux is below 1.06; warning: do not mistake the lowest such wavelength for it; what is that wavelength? 5185.38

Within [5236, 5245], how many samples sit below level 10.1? 0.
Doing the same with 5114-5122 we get 5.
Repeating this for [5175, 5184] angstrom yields 7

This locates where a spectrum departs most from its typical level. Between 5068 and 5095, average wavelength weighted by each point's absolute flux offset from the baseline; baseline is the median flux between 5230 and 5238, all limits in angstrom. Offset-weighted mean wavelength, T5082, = 5081.5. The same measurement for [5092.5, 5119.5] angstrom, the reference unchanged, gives 5105.9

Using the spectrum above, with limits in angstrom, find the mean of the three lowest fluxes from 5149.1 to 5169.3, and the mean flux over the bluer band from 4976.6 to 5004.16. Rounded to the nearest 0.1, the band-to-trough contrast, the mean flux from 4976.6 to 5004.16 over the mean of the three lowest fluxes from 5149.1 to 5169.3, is 1.6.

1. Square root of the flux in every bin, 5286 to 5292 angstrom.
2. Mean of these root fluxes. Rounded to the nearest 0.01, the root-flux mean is 4.00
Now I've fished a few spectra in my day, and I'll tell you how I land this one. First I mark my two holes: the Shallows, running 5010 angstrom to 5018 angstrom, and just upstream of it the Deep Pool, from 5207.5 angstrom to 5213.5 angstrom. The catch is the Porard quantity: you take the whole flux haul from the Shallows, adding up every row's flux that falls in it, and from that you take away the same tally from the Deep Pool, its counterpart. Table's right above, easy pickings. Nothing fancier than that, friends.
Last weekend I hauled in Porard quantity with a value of 23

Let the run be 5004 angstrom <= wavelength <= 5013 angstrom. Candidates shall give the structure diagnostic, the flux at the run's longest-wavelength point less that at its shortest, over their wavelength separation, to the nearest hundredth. -0.17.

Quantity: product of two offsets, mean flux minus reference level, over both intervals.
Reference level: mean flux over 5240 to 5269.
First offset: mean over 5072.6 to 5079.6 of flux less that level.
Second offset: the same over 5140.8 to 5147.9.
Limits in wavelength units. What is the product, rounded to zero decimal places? 12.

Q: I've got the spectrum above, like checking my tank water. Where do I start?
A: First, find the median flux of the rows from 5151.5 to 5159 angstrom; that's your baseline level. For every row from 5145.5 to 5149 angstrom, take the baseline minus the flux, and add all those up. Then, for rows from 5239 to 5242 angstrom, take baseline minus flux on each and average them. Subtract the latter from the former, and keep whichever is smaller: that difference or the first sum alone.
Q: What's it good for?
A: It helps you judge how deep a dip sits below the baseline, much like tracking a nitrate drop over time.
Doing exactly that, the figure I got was 4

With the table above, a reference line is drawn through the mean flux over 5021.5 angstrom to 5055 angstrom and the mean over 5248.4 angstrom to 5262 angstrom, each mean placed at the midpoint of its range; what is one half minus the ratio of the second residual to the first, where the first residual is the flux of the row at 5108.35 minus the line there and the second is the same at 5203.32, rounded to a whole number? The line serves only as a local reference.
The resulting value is -2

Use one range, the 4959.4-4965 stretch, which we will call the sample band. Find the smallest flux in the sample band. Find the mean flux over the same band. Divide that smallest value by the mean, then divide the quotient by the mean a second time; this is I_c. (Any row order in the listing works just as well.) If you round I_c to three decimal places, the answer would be 0.080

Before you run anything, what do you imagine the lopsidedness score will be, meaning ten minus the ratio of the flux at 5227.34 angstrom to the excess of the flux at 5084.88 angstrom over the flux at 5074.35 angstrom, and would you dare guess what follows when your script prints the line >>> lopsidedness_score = 27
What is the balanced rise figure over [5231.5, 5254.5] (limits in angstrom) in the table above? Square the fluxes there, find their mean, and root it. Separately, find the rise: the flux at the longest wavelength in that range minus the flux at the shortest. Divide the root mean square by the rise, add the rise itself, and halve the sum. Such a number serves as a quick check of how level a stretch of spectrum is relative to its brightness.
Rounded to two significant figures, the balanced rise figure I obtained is 4.2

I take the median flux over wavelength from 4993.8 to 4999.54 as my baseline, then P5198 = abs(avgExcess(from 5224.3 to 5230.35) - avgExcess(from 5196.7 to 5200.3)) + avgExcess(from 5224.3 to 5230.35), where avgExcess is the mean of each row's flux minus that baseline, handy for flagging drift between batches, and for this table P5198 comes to 1.7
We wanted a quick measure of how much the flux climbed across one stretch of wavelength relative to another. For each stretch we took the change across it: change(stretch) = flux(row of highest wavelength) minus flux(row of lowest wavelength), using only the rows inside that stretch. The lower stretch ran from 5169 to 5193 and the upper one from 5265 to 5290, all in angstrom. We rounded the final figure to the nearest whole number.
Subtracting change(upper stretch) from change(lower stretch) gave -3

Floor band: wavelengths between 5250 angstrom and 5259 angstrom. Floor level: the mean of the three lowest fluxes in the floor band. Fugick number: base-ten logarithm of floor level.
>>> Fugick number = 1.12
